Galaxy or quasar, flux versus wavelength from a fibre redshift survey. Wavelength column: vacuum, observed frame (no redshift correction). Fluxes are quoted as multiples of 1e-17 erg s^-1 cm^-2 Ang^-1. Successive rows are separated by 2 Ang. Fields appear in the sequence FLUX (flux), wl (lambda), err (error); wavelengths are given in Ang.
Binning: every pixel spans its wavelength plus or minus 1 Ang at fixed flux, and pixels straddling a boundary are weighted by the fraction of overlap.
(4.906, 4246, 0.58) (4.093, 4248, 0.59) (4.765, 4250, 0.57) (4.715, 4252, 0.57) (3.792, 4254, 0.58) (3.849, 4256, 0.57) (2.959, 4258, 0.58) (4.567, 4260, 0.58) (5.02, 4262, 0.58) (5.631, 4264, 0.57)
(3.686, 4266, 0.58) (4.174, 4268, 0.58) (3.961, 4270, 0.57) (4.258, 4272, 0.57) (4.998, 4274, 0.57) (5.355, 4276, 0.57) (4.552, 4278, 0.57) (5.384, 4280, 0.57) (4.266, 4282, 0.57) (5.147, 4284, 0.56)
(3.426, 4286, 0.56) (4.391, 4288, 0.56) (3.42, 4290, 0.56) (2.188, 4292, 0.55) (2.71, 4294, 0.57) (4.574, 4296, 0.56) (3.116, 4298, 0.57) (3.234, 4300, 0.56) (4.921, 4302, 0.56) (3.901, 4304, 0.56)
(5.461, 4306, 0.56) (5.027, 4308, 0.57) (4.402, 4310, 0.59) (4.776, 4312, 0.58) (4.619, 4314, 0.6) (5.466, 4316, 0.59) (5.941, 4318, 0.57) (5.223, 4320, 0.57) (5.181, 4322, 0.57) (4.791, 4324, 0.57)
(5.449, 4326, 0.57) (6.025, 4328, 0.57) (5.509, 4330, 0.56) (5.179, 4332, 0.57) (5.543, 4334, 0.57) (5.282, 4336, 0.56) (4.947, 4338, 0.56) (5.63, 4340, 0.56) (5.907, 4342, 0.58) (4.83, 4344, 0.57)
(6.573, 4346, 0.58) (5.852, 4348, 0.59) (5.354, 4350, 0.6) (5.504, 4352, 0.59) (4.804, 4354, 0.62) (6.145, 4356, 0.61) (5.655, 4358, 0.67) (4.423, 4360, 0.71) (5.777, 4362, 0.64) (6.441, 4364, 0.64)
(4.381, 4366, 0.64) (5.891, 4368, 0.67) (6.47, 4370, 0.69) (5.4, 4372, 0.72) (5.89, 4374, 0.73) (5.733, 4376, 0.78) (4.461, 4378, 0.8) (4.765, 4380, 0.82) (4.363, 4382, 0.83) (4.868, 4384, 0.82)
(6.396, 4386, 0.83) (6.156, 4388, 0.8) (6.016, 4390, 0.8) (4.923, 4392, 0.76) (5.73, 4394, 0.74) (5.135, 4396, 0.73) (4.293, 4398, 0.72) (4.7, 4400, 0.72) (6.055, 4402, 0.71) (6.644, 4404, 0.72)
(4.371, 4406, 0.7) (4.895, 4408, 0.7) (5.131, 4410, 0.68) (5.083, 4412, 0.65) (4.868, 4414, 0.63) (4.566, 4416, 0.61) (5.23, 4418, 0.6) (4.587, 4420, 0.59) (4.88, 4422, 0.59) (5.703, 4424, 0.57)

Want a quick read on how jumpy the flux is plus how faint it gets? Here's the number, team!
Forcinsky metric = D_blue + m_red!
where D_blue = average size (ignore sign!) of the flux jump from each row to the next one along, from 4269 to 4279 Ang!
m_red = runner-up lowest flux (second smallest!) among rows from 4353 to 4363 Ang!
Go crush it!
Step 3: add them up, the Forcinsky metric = 5.35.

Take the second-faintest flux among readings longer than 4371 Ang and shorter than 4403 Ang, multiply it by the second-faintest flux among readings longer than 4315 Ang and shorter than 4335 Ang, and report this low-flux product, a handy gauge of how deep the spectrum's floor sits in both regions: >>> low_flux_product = 23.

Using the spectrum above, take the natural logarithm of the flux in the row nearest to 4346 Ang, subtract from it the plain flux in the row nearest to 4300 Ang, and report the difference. -1.4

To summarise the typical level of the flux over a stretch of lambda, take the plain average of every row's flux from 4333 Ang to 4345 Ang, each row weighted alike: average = 5.36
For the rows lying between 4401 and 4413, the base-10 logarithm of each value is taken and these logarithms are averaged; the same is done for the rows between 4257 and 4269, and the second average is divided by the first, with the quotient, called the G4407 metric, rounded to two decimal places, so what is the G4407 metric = 0.87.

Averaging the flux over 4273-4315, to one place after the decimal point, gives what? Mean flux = 4.3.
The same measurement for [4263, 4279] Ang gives 4.6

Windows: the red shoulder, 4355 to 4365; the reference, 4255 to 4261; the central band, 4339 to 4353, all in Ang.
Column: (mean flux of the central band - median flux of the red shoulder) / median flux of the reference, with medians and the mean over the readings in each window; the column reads -0.03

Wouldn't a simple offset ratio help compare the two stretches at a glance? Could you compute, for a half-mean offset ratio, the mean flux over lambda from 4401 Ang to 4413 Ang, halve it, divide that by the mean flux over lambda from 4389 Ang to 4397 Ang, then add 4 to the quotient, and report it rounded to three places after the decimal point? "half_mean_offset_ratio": 4.492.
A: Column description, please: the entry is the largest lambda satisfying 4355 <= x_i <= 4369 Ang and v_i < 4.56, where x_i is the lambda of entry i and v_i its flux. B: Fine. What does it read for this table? 4366 Ang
